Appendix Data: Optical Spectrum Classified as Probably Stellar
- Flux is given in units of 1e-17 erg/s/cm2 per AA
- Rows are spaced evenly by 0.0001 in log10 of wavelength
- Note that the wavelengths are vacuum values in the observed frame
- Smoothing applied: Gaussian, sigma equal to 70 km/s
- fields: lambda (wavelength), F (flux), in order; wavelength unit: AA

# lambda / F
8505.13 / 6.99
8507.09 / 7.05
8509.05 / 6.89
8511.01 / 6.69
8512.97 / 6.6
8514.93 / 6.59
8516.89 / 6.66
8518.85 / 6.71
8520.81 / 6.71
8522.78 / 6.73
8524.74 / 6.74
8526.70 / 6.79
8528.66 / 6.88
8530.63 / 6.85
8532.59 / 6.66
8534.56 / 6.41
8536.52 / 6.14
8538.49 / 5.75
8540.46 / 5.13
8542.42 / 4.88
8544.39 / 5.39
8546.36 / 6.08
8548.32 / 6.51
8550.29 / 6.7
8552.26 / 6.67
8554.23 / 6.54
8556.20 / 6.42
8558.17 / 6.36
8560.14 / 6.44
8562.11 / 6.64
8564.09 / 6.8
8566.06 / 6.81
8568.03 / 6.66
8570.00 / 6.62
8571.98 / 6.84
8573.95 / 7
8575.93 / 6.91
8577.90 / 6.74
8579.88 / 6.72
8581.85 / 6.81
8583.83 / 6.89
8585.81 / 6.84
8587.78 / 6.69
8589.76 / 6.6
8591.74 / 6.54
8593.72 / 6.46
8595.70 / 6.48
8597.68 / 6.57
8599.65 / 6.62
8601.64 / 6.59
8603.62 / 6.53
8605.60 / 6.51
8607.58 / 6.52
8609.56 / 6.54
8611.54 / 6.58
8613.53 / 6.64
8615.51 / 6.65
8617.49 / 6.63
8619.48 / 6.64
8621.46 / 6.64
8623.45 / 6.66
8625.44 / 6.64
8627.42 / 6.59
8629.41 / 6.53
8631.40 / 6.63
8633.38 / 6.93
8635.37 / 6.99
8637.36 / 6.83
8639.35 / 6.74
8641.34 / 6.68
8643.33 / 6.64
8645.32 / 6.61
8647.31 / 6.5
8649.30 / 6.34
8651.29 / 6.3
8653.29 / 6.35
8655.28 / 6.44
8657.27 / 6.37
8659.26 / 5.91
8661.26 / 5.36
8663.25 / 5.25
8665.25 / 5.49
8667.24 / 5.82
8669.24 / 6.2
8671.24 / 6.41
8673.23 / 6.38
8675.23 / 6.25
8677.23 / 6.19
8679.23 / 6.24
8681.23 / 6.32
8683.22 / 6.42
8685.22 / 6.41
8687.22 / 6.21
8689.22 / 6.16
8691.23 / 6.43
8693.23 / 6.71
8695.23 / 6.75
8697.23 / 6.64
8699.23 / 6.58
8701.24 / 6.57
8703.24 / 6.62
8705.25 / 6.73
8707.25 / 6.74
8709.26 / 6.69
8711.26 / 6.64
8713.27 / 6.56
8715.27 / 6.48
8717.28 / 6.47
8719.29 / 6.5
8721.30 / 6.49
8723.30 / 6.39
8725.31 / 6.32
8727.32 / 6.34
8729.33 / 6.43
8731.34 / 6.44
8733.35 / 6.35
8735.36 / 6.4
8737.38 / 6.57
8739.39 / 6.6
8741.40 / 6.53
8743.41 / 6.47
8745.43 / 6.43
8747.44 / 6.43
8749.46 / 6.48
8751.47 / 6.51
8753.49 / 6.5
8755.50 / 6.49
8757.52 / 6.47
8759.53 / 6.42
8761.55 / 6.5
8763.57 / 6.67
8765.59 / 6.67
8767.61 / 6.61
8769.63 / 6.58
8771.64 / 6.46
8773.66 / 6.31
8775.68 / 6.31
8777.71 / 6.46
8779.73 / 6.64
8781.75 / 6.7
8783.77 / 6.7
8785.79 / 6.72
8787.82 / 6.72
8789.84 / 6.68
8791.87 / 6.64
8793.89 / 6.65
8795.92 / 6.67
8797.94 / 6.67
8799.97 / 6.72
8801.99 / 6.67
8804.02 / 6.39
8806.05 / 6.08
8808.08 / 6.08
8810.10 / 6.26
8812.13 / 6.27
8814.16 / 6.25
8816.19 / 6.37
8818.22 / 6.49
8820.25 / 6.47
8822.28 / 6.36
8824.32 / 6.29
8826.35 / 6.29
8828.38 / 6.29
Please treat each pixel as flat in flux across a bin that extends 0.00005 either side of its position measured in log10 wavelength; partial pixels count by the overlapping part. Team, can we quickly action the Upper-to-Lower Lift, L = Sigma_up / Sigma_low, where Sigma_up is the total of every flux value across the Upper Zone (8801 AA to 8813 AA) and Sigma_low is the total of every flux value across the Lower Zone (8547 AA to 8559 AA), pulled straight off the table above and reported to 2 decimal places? 0.96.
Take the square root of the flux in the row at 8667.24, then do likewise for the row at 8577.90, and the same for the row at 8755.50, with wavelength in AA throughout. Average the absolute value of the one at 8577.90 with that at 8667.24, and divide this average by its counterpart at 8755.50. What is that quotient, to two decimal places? 0.98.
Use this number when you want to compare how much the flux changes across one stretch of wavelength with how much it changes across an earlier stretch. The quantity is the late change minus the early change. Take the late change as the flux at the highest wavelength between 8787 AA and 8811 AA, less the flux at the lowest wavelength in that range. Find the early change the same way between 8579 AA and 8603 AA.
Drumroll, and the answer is -0.3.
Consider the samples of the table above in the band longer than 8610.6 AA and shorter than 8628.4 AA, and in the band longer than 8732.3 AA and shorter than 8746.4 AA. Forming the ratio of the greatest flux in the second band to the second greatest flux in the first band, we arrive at 0.99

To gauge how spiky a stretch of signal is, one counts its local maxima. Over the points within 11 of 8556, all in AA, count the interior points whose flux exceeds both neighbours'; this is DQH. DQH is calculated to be 1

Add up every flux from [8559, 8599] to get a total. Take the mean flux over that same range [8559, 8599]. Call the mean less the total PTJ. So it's -127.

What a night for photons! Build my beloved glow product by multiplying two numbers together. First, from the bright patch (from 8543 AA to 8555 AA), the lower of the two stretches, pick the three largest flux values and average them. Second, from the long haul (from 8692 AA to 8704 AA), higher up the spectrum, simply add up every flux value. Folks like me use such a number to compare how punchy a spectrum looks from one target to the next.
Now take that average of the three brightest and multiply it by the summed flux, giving 265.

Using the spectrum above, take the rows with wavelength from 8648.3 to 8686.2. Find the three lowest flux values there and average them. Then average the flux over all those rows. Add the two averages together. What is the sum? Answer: 11.5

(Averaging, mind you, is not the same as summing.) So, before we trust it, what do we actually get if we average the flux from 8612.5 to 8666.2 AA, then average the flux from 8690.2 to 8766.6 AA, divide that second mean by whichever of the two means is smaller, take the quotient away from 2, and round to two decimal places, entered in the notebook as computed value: 0.99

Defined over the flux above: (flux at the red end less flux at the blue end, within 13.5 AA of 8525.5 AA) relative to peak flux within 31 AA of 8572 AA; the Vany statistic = -0.121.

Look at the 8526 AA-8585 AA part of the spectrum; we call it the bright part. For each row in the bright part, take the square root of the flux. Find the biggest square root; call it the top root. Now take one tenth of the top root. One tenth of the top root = 0.2646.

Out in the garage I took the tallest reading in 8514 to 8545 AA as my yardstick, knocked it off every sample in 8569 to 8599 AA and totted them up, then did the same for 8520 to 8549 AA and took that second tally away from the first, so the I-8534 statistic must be 7.1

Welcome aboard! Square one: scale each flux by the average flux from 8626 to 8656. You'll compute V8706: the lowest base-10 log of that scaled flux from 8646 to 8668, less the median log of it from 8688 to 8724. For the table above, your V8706 -0.098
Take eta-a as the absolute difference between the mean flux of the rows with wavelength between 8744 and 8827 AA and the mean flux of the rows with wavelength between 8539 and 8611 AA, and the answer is 0.01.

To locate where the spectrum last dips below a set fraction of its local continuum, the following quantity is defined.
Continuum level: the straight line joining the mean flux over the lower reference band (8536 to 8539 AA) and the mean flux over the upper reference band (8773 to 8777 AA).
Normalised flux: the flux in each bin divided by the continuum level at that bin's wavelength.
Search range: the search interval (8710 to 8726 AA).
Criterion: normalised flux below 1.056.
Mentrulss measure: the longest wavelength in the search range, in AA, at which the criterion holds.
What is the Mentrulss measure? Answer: 8725.31 AA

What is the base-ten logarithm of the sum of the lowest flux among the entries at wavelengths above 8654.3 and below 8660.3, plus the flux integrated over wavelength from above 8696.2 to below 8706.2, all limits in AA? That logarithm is 1.86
